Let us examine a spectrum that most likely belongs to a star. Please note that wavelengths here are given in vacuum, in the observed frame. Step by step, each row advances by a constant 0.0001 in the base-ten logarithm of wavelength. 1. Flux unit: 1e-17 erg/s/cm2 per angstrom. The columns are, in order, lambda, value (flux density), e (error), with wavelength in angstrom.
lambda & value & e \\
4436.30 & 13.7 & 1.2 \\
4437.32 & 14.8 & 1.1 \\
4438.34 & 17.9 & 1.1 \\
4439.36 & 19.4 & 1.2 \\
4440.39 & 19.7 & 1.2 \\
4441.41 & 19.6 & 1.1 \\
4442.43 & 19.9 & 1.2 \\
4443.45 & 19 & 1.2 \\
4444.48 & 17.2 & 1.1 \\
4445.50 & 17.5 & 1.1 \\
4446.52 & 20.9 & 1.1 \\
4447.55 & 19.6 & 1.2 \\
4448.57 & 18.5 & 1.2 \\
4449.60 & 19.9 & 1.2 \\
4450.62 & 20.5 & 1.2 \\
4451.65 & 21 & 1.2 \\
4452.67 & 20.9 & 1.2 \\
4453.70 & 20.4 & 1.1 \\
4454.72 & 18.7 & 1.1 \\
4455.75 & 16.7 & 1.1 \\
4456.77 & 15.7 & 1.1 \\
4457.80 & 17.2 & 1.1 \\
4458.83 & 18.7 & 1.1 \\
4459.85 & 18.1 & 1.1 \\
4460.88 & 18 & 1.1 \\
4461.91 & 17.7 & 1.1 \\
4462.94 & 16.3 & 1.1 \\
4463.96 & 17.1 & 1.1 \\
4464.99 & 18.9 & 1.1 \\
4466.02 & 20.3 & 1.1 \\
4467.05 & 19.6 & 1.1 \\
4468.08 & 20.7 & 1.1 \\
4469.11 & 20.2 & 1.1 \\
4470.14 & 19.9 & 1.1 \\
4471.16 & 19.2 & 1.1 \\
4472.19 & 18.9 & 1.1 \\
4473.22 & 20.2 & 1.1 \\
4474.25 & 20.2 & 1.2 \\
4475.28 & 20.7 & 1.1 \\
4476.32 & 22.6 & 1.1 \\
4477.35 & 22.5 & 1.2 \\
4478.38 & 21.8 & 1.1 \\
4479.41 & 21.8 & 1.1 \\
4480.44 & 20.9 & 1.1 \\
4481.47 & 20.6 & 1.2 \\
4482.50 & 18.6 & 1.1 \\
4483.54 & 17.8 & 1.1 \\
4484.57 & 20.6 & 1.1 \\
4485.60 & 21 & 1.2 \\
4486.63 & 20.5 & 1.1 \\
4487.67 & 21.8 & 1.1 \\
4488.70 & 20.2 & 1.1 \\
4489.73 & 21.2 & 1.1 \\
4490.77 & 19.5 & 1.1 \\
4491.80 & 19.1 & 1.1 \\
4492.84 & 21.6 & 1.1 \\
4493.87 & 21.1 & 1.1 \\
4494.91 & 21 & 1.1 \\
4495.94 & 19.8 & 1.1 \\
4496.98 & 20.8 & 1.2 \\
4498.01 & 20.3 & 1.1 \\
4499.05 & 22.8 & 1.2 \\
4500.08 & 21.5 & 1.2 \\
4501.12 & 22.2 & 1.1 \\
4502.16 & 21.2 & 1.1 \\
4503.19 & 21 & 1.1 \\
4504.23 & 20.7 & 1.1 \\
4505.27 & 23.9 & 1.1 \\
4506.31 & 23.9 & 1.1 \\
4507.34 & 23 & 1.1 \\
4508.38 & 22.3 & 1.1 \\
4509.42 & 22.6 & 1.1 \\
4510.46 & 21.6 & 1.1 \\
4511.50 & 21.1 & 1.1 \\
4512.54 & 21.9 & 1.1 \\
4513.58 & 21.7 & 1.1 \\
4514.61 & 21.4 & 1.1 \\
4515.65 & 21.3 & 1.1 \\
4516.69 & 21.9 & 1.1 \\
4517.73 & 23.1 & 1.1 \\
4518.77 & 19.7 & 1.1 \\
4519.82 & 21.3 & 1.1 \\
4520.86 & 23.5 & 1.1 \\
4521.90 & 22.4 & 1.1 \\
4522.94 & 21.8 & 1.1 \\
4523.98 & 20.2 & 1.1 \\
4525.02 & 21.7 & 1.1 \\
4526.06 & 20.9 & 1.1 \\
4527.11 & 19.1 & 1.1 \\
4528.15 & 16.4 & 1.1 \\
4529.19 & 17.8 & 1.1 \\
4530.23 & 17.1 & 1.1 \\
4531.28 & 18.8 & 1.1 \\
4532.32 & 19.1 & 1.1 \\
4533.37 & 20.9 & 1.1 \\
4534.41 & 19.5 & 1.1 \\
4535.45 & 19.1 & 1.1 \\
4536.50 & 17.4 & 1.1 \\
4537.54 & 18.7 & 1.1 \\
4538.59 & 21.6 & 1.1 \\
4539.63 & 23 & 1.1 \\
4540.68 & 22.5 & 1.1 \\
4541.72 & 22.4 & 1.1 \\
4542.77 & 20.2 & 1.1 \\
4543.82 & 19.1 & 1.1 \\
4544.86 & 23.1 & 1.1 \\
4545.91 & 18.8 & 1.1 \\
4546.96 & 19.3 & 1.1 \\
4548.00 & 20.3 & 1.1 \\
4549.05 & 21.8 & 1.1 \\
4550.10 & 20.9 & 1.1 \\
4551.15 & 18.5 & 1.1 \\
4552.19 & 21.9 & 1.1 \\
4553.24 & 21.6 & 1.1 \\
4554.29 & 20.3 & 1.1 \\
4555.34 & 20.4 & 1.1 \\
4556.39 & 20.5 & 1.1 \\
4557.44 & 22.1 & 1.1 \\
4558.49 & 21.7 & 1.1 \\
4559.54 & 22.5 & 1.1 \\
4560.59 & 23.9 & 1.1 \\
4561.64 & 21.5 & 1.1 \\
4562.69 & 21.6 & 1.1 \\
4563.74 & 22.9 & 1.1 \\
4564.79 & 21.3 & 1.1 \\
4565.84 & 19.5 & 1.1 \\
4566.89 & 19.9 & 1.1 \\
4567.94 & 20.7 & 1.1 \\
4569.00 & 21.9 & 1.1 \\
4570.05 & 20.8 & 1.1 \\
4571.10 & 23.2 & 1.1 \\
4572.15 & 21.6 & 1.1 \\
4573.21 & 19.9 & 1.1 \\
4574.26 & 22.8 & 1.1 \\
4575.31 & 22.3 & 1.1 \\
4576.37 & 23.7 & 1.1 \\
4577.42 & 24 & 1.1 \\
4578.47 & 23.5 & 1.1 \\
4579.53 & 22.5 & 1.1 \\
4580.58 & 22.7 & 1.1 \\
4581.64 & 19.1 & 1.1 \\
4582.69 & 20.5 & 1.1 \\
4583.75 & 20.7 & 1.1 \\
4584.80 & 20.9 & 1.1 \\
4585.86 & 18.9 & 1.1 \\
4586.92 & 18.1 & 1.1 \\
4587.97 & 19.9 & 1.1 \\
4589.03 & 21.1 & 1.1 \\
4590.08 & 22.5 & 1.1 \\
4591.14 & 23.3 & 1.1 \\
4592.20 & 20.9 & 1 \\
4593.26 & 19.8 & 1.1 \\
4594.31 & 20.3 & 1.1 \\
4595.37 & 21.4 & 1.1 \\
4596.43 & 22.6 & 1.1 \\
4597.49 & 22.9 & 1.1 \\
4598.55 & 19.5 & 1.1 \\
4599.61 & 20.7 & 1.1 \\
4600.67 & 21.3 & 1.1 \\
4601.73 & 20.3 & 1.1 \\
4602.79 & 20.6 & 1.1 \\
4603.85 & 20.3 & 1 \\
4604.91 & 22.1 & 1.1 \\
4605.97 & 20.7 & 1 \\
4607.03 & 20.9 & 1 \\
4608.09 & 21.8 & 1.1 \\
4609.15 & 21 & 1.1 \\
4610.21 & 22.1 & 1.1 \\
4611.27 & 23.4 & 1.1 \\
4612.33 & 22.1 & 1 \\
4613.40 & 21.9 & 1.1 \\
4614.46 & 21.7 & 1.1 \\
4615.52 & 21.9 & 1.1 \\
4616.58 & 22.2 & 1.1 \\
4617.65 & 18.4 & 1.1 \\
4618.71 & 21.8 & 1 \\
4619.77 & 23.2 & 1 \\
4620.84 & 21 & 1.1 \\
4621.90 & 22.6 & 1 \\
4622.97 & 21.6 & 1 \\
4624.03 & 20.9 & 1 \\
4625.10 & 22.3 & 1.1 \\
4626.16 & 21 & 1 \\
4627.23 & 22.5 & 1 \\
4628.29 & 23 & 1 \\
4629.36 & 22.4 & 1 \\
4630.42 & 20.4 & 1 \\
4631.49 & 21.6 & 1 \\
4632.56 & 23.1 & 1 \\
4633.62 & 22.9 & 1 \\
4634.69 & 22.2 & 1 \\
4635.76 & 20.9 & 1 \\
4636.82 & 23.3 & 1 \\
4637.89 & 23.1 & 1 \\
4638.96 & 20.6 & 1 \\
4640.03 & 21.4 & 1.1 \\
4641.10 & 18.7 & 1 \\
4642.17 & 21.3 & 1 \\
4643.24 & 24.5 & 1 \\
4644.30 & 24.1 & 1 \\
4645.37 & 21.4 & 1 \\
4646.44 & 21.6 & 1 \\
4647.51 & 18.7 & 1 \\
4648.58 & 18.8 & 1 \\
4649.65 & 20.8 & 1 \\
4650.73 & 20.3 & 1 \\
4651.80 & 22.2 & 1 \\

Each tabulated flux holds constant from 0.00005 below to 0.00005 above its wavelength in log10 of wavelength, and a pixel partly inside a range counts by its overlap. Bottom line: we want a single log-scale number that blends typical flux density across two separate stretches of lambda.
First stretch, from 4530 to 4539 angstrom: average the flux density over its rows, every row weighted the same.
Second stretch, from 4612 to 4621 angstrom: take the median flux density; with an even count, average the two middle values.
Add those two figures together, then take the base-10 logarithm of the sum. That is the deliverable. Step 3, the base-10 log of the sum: 1.613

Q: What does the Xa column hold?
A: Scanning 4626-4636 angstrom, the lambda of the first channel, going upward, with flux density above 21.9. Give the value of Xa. 4627.23 angstrom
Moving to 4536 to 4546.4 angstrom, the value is 4539.63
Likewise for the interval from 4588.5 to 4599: 4590.08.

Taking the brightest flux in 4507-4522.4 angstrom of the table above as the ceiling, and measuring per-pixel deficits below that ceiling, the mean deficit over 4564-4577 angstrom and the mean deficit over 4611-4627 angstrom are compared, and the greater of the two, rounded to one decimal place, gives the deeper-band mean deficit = 2.0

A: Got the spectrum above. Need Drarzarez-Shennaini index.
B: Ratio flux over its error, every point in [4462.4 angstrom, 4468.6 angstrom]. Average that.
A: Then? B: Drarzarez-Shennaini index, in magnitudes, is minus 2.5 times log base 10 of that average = -3.08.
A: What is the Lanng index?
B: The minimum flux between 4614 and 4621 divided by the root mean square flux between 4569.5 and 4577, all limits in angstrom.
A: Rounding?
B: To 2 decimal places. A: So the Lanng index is 0.83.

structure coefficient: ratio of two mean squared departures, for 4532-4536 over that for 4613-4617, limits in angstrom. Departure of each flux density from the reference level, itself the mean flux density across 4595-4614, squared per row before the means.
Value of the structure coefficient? 13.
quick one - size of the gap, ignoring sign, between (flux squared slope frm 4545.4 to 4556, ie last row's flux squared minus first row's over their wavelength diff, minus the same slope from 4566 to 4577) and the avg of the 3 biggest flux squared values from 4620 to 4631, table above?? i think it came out 526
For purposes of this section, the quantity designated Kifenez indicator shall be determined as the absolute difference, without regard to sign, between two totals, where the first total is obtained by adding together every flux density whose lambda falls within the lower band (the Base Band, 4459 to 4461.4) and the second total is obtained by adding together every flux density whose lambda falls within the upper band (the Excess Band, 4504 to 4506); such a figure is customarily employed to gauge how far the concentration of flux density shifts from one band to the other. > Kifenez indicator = 8.5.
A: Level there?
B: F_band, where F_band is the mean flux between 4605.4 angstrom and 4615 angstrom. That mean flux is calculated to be 21.7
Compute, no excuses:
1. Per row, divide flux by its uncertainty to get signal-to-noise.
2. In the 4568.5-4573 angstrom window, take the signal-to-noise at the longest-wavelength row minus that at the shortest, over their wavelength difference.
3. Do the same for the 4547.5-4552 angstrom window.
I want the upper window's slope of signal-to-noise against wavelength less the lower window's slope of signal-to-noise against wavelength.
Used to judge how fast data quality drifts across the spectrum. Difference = 0.43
